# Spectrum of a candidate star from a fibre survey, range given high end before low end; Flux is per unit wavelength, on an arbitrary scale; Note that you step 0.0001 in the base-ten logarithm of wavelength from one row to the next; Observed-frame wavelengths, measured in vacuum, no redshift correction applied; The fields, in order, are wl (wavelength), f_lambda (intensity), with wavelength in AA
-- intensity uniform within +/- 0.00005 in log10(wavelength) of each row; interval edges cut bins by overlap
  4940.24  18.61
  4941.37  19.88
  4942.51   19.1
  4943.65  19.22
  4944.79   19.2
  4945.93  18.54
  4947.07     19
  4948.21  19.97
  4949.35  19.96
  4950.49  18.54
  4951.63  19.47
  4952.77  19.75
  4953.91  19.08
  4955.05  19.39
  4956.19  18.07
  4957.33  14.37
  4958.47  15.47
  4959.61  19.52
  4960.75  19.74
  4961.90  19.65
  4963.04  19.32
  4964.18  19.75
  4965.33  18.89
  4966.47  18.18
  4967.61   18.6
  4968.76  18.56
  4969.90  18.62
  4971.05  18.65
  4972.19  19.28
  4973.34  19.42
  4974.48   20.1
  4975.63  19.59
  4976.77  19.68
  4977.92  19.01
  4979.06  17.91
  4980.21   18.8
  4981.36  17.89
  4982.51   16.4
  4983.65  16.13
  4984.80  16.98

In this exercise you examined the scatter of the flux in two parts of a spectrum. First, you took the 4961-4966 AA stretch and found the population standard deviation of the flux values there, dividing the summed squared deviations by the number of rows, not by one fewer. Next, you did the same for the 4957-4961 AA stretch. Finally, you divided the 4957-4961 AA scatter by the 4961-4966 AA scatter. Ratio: 7.1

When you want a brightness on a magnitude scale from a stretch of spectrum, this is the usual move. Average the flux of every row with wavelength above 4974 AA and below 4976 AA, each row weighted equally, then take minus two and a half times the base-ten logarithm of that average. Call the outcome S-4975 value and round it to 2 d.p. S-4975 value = -3.24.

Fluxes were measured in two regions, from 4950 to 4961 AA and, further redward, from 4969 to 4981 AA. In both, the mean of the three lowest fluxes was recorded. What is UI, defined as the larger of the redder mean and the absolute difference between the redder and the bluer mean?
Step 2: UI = 18.4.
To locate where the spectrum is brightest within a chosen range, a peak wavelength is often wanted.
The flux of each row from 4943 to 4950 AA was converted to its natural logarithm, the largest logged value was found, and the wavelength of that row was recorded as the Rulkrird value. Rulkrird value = 4948.21 AA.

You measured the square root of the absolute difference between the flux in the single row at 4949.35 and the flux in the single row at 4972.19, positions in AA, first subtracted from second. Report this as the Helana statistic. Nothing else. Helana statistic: 0.82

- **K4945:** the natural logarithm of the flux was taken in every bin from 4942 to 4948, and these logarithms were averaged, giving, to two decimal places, 2.94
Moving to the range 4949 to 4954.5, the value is 2.96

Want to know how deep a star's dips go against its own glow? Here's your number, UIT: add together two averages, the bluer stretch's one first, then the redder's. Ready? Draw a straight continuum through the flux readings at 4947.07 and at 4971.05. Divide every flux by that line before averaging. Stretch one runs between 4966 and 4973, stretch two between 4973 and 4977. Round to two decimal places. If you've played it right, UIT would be 2.06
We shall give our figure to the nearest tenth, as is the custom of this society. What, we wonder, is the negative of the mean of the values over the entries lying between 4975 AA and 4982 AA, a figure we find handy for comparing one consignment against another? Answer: -18.8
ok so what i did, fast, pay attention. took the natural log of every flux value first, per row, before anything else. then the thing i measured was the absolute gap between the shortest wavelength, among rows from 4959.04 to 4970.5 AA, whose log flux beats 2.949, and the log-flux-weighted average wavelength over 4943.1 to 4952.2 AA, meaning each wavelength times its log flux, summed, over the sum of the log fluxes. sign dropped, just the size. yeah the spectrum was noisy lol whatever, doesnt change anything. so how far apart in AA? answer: 12.0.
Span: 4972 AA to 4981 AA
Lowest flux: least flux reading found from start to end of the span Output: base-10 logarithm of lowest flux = 1.253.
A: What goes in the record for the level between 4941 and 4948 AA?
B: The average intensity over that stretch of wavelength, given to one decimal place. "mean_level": 19.2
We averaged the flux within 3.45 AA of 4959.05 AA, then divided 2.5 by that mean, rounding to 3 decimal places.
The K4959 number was 0.140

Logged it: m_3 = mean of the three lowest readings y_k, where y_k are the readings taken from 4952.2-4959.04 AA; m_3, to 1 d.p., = 16.0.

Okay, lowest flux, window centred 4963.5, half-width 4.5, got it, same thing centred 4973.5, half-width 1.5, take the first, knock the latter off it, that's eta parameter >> -1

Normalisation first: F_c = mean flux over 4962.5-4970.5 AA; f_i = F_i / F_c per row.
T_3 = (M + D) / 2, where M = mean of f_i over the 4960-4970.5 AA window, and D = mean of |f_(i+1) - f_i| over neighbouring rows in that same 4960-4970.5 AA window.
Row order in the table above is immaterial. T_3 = 0.515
